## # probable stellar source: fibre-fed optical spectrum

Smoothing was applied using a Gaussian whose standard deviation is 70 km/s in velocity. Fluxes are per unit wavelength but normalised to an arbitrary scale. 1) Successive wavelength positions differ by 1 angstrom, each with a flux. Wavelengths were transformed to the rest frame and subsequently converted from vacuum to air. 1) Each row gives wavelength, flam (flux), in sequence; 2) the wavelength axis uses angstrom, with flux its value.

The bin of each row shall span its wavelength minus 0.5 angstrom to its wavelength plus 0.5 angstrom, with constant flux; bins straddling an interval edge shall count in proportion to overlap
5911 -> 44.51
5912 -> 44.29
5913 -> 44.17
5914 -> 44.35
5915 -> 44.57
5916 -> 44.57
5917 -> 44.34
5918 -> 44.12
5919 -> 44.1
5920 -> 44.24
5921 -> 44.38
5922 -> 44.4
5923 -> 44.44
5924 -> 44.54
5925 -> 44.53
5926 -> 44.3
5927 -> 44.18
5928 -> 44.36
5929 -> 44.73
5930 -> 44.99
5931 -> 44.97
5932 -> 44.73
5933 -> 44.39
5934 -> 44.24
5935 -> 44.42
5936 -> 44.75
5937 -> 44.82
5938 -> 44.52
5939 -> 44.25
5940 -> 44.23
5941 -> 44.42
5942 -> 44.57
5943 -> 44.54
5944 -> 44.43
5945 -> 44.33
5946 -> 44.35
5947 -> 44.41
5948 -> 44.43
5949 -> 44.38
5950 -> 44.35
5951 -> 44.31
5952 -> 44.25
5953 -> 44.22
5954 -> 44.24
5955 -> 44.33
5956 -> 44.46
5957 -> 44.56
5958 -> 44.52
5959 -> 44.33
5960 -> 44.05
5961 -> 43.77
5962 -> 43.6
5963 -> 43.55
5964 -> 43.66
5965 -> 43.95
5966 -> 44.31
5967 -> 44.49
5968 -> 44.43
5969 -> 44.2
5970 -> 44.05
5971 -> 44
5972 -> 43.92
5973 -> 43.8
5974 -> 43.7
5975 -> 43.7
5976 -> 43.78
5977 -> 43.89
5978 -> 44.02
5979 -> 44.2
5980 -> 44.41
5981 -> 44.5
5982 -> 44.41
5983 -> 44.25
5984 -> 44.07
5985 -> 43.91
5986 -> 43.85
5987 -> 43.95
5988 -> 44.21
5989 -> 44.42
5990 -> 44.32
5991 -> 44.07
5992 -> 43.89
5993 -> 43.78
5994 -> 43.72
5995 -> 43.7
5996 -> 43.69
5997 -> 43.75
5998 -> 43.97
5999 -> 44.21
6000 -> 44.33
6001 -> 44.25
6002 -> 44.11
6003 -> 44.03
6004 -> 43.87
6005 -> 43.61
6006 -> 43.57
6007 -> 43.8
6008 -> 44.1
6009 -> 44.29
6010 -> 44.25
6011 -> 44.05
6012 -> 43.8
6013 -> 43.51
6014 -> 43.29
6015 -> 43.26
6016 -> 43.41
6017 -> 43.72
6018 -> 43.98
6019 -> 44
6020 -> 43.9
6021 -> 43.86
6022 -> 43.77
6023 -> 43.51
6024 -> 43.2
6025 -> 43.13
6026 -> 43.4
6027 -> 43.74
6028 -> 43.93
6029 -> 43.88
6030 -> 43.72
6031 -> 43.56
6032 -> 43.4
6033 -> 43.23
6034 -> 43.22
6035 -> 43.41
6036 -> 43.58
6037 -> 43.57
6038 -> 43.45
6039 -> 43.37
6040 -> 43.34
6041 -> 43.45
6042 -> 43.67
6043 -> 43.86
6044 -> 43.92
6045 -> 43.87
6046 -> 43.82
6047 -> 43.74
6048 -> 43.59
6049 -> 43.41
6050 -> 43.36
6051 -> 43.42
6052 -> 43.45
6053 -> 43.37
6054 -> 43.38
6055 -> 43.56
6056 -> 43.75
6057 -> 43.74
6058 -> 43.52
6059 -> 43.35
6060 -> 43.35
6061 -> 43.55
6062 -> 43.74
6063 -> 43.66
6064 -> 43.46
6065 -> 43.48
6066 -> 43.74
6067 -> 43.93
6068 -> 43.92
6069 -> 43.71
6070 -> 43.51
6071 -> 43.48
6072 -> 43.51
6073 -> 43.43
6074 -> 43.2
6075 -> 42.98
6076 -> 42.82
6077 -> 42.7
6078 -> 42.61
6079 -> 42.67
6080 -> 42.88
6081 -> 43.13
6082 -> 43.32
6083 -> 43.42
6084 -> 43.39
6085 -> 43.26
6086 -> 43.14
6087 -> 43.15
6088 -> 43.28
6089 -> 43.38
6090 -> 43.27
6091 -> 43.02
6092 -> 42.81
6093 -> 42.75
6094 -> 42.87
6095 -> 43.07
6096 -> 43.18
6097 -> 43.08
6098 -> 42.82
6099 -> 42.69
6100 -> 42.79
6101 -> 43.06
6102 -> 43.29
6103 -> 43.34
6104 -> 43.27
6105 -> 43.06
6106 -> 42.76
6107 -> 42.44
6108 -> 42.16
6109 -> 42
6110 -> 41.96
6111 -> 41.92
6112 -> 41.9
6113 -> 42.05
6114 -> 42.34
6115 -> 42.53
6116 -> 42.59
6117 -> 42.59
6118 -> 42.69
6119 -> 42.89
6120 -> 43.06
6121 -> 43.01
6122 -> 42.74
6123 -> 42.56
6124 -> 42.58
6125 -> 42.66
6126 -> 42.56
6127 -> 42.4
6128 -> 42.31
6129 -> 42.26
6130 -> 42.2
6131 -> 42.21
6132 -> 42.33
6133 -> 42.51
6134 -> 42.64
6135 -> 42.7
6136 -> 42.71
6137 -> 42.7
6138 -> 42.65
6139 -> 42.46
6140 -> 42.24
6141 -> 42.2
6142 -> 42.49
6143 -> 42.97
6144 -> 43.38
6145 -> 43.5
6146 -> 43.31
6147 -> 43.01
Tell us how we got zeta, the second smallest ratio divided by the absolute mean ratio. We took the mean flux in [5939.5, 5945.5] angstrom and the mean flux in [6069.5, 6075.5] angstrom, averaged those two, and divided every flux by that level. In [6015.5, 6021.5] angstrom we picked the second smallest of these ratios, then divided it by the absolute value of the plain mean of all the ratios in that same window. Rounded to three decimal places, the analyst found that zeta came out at 0.998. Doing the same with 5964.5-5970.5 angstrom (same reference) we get 0.996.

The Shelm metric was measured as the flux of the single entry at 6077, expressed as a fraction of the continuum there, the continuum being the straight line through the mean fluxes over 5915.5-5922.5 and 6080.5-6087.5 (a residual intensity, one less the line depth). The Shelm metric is 0.99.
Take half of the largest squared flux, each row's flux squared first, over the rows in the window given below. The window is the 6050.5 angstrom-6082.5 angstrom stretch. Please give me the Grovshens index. 965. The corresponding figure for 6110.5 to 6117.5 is 907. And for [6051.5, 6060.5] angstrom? 957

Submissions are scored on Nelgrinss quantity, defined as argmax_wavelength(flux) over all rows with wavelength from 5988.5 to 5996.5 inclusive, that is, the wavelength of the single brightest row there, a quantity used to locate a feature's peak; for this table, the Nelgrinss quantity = 5989 angstrom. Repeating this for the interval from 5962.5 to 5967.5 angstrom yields 5967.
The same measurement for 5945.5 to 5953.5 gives 5948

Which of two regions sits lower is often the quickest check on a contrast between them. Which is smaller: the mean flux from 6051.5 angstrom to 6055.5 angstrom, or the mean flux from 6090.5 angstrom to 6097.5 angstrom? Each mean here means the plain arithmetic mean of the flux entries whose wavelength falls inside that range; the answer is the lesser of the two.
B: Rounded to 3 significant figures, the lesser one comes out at 43.0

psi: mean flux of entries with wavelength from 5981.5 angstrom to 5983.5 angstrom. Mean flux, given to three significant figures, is 44.3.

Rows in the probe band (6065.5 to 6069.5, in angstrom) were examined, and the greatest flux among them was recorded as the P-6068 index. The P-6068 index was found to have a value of 43.93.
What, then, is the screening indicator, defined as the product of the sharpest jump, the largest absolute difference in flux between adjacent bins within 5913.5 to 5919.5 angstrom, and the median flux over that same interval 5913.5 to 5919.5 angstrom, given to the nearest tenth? 10.2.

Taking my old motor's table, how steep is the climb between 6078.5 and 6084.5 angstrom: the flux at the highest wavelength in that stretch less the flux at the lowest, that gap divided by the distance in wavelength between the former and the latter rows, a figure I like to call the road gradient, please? 0.14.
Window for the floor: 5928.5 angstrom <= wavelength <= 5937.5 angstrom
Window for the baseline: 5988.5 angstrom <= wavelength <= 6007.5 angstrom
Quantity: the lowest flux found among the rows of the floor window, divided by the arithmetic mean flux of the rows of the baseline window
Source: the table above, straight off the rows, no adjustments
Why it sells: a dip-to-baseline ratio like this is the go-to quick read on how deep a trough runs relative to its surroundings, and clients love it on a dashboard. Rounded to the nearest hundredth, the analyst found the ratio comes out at 1.01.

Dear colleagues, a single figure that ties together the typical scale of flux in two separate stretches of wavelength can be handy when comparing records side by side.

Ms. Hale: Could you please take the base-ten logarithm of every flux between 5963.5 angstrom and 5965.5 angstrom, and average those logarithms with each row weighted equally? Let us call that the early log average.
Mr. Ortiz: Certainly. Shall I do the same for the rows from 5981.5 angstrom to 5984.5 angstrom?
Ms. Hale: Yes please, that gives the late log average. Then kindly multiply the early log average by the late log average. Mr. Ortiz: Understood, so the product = 2.70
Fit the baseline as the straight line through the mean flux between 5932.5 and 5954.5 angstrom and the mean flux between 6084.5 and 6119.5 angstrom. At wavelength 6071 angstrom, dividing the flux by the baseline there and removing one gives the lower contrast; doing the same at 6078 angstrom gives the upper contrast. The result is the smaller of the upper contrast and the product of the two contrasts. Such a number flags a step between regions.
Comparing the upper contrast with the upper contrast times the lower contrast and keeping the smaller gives -0.010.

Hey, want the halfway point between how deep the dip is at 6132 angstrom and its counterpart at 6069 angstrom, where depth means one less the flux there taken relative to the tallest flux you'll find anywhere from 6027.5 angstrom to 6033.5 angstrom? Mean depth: 0.021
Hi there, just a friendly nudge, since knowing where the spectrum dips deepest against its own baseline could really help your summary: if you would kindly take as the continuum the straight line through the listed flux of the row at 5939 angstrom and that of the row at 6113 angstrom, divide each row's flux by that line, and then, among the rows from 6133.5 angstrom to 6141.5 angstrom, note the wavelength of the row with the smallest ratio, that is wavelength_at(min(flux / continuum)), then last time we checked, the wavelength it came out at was 6141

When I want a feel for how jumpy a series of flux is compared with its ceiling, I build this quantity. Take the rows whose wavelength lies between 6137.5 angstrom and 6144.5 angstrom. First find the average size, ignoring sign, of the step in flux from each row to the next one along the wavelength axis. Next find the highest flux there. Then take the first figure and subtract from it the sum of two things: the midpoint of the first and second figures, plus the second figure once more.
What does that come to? -64.9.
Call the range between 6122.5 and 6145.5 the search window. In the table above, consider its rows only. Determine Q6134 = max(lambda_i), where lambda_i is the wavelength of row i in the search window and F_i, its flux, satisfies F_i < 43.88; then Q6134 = 6145 angstrom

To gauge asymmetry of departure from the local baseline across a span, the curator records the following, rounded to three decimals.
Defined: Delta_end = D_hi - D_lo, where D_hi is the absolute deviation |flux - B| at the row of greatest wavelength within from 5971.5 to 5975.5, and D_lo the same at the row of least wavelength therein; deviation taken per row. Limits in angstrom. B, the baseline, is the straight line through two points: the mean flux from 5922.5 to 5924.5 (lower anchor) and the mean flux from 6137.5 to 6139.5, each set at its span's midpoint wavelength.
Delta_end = 0.193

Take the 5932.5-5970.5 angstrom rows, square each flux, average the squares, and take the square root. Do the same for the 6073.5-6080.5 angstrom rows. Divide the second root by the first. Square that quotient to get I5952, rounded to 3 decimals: 0.935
